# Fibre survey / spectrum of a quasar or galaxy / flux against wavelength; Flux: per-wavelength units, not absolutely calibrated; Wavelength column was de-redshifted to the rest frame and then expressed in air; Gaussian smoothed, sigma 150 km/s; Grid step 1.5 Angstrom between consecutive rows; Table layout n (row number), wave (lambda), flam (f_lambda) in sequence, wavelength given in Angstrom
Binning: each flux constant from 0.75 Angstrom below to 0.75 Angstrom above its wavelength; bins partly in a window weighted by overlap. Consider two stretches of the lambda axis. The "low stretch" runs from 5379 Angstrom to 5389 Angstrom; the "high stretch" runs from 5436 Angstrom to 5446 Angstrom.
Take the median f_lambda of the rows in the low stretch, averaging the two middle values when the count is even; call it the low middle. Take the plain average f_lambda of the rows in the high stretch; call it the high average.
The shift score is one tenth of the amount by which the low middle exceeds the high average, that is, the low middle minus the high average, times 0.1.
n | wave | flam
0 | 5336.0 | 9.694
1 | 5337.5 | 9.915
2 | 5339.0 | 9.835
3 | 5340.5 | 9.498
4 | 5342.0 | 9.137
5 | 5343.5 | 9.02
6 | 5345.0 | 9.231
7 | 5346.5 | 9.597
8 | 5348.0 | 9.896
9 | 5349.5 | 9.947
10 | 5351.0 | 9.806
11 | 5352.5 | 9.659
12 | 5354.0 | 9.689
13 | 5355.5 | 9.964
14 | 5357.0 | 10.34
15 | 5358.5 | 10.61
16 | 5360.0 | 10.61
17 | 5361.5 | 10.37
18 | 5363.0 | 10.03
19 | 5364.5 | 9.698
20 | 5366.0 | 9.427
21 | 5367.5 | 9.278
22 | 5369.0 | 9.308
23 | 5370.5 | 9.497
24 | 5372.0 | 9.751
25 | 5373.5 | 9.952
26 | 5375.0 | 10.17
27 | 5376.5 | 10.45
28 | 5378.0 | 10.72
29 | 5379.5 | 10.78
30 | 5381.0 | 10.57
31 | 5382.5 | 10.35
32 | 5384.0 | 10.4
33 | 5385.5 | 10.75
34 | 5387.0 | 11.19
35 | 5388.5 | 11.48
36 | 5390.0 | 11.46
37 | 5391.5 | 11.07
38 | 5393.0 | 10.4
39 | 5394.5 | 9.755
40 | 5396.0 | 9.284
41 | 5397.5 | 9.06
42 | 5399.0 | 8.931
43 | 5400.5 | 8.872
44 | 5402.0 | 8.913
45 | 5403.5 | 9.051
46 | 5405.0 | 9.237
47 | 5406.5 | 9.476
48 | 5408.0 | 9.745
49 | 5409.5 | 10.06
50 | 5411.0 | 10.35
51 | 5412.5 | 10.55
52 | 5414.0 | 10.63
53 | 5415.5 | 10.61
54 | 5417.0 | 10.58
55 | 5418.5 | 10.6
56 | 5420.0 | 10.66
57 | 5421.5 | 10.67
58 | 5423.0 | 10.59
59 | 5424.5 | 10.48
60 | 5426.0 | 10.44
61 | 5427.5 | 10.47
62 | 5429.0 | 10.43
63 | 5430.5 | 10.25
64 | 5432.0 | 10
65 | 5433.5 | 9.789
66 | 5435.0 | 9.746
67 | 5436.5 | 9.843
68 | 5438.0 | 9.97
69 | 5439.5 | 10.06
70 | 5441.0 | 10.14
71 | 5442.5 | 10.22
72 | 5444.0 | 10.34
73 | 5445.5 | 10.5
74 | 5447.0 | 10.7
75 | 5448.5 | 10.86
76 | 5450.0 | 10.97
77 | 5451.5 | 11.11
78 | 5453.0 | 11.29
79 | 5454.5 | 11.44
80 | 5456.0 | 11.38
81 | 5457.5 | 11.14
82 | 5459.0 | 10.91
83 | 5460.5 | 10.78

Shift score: 0.060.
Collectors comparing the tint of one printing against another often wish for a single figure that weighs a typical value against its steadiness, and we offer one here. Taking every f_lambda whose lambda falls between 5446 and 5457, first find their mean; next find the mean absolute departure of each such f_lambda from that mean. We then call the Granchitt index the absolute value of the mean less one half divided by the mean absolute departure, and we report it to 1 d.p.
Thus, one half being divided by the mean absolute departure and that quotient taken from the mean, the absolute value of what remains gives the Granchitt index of 8.9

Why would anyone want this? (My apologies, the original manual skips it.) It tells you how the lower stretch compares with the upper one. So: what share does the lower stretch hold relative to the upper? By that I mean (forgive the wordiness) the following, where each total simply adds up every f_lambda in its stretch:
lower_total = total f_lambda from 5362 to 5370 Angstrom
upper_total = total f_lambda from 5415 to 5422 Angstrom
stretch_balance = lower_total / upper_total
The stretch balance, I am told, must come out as 0.90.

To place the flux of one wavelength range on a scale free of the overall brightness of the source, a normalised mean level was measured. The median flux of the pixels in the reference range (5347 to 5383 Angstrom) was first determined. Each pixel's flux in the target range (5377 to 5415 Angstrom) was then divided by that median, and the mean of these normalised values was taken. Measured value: 1.02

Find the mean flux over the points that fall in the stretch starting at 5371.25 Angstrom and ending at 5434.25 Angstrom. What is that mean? 10.2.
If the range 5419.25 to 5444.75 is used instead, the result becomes 10.2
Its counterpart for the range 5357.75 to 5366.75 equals 10.1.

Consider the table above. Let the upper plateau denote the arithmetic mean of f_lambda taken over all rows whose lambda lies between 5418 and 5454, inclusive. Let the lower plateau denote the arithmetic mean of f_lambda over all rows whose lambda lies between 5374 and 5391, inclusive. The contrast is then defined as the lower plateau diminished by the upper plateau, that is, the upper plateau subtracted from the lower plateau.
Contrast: 0.3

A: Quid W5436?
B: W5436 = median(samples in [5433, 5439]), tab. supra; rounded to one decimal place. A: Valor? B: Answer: 9.8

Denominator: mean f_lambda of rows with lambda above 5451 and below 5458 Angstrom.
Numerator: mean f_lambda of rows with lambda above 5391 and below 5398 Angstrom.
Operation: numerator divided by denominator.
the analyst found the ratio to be 0.88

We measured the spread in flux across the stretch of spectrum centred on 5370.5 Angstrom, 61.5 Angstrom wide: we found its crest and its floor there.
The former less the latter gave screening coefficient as 2.6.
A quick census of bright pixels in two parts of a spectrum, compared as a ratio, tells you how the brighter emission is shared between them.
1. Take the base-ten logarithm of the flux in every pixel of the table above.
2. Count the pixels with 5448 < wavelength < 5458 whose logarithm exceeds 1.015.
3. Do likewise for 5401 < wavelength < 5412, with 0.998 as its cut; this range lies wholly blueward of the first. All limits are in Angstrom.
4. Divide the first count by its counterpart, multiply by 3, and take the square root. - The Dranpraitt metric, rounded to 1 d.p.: 3.2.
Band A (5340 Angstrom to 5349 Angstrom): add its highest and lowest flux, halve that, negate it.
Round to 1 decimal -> -9.5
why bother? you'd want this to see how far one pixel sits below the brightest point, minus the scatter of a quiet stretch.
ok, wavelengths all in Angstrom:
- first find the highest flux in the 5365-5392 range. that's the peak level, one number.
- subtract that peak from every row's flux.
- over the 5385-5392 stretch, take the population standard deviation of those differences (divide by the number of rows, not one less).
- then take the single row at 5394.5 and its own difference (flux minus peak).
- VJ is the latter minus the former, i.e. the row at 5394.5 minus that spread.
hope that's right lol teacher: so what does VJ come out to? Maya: -2.00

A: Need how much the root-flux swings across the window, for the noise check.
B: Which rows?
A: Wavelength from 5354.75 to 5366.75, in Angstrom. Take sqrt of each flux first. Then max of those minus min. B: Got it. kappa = 0.19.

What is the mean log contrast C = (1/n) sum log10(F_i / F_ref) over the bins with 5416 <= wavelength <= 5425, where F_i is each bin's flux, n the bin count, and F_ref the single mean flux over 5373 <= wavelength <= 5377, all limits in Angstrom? 0.017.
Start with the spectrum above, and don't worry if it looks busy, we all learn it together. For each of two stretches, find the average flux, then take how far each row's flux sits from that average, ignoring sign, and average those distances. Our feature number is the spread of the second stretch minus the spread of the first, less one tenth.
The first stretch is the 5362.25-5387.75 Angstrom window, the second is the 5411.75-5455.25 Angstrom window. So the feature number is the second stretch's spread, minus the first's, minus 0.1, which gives -0.3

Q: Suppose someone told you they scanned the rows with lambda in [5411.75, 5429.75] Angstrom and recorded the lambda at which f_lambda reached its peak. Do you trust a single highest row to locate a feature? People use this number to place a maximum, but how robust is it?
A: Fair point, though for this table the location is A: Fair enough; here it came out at 5421.5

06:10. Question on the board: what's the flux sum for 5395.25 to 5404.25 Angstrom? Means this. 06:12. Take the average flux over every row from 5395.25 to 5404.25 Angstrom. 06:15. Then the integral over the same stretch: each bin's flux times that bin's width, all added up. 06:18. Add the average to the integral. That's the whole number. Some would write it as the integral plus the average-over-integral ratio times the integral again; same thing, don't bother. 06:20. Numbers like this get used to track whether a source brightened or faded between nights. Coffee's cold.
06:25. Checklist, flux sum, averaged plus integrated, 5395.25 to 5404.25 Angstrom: 90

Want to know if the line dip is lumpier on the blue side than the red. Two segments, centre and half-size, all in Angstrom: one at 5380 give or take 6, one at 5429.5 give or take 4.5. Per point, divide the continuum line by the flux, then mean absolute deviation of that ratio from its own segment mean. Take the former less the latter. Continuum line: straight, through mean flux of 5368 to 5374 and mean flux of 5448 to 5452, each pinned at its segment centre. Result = -0.01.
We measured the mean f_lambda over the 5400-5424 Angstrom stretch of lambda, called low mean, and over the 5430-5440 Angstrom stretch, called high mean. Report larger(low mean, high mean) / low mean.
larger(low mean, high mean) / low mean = 1.00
